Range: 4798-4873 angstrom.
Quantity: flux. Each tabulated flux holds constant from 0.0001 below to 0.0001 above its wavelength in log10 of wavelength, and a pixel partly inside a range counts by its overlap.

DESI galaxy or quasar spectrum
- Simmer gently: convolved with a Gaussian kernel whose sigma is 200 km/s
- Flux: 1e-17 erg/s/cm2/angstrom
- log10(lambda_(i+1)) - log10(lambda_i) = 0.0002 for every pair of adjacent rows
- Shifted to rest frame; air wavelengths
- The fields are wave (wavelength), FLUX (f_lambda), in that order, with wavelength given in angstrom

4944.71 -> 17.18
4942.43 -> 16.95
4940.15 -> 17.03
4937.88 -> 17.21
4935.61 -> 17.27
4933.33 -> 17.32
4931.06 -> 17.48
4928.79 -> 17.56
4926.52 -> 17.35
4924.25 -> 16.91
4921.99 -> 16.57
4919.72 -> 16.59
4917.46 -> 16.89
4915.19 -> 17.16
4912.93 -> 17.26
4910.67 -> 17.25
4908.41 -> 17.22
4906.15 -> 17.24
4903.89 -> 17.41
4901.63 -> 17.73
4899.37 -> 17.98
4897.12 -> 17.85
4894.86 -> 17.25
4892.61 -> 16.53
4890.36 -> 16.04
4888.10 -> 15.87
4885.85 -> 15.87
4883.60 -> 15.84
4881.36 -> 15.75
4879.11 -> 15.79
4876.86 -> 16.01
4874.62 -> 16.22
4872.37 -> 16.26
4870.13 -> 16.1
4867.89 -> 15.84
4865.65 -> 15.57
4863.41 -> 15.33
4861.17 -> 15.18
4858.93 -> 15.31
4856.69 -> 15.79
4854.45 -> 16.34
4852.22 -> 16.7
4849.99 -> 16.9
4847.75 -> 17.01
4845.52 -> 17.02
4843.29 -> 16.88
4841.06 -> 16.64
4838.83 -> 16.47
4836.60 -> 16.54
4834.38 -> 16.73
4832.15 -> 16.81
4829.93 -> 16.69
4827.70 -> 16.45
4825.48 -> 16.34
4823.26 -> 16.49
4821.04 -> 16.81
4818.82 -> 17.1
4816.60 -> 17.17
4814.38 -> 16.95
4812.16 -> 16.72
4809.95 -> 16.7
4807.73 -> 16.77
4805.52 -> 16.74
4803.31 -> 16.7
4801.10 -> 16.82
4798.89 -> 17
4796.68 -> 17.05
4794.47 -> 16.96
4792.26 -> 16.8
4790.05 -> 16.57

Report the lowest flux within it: 15.18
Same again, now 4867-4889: 15.75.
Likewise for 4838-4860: 15.31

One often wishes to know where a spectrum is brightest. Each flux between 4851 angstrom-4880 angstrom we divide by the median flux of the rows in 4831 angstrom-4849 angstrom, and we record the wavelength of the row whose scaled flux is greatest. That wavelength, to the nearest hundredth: 4852.22 angstrom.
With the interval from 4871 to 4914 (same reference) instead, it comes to 4899.37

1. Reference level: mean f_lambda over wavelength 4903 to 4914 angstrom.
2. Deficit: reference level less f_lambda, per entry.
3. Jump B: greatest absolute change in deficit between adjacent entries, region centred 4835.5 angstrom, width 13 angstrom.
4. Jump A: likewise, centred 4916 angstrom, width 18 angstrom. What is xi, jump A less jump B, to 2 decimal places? 0.15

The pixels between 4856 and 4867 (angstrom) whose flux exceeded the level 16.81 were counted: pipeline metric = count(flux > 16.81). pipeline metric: 0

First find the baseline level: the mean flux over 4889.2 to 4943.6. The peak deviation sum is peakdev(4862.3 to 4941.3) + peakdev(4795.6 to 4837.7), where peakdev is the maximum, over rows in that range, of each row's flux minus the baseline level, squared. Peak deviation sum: 4.1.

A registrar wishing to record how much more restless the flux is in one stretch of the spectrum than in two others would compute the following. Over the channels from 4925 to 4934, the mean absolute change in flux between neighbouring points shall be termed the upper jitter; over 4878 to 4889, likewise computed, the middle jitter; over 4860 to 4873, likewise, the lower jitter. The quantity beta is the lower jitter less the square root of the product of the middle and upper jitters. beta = 0.14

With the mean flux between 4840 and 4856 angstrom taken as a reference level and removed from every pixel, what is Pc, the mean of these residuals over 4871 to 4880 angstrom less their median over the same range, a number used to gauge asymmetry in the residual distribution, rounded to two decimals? -0.04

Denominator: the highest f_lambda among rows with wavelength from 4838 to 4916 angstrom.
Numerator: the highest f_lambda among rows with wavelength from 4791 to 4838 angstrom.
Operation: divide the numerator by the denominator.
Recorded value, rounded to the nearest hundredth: 0.95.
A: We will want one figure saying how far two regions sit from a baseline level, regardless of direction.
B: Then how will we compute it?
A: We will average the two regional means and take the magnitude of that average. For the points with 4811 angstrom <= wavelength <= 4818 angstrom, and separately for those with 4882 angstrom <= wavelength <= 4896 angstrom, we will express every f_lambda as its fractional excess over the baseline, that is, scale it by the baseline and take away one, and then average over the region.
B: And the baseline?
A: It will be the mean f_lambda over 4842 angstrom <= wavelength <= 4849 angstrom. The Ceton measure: 0.022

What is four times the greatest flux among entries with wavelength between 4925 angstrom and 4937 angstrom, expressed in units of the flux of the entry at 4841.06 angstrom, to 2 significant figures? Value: 4.2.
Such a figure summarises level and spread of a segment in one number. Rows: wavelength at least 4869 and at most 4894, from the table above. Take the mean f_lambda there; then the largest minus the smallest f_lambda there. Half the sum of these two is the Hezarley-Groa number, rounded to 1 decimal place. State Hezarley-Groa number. 8.4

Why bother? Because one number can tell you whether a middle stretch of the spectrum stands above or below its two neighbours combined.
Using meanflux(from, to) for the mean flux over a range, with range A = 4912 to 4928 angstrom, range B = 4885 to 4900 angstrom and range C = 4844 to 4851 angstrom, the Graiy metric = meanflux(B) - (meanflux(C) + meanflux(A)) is -17.2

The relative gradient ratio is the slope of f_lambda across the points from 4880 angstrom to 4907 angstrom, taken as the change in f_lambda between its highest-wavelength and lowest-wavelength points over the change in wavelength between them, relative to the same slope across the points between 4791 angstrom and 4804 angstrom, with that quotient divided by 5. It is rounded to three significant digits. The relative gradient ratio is -1.33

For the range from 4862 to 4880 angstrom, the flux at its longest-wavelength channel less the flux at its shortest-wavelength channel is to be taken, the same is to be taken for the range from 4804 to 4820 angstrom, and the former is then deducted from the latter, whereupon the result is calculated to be -0.1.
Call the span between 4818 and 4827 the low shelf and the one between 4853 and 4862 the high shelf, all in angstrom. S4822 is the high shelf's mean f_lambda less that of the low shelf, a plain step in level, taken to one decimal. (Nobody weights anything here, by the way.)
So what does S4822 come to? -1.0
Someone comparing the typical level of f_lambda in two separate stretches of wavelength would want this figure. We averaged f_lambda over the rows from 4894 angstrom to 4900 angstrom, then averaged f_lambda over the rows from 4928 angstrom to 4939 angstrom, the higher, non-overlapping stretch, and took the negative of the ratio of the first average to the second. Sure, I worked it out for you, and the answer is -1.02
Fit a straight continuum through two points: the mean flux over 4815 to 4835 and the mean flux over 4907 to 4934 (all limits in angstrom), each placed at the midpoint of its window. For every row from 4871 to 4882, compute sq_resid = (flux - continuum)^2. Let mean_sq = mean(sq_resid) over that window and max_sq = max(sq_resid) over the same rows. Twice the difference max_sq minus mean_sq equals 1.1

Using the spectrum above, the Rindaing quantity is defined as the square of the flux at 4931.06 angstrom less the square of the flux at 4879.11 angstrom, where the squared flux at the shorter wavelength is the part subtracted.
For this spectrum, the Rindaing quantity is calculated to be 56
